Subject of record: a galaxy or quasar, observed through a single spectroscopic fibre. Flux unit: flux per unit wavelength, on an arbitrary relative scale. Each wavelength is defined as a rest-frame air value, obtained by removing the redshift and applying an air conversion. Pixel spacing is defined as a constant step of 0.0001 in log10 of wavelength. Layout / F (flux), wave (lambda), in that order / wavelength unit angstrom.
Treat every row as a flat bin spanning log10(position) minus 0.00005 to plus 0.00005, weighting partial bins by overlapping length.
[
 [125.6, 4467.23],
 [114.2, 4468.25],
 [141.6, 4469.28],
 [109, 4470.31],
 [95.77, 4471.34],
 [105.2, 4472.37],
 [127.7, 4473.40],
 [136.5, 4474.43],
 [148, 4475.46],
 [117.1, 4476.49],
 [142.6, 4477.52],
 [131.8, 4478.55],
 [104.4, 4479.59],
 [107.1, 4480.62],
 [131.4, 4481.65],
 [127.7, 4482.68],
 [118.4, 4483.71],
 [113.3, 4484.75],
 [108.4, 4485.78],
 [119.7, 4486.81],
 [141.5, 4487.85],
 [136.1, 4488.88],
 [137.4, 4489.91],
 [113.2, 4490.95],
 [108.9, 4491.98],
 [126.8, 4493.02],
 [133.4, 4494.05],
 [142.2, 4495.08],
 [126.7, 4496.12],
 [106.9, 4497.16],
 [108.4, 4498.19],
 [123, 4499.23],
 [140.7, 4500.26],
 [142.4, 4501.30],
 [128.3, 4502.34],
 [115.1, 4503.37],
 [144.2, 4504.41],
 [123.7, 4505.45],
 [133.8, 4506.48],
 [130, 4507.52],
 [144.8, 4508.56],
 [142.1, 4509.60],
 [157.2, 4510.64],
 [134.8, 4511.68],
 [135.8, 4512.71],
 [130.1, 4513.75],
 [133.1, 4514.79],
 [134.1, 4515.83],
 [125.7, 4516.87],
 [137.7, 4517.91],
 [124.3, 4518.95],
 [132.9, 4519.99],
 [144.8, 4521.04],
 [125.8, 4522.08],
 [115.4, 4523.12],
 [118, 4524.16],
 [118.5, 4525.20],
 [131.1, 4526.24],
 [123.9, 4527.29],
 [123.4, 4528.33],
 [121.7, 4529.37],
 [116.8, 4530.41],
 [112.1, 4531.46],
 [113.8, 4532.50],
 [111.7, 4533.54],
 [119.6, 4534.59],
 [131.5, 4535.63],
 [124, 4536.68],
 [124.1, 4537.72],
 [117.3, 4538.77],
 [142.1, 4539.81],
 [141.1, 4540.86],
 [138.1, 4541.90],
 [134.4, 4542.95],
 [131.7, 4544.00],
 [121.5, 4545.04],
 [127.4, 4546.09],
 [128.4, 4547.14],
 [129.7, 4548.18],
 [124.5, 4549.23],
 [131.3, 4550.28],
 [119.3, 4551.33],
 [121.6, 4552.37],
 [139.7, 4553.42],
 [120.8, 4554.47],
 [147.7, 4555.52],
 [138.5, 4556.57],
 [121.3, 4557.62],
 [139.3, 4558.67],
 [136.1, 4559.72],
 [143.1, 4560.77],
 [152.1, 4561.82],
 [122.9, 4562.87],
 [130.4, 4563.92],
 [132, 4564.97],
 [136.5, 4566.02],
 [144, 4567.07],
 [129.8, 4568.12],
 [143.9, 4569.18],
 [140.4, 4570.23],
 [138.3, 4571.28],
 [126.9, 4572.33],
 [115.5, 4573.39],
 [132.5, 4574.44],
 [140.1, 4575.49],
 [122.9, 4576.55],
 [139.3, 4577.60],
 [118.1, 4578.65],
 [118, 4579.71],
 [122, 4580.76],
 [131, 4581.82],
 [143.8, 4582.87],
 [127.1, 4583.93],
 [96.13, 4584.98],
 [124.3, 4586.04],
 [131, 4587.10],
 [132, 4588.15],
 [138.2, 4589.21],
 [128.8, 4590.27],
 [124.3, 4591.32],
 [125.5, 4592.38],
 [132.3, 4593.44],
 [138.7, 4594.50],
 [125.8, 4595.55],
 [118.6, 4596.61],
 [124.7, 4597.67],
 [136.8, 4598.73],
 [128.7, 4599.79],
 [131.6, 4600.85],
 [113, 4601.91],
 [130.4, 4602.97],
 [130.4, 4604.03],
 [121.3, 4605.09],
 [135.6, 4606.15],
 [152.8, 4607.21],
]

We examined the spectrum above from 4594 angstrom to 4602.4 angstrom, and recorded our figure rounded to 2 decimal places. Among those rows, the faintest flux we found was 113.00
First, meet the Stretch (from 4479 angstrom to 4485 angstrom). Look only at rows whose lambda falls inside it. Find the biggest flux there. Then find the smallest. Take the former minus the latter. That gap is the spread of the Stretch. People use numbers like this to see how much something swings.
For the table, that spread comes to 27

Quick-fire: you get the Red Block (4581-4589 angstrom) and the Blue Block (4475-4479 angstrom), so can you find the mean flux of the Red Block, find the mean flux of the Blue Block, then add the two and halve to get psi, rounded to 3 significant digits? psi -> 131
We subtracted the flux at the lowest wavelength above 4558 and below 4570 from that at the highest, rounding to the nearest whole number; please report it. 5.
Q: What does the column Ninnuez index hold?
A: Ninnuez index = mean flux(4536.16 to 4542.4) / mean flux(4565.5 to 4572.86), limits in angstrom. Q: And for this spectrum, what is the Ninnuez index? 0.96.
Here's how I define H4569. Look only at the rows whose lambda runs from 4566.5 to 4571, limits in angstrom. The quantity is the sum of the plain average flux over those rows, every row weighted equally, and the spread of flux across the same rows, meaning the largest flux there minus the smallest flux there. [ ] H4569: 154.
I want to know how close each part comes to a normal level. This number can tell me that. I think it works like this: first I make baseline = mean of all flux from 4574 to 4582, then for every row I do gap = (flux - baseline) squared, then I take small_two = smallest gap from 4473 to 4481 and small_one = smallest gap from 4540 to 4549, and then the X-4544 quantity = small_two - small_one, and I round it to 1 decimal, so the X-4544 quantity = -0.1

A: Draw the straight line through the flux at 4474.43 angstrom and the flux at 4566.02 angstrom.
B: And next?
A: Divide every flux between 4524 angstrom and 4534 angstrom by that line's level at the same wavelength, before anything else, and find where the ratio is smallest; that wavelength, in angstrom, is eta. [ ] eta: 4533.54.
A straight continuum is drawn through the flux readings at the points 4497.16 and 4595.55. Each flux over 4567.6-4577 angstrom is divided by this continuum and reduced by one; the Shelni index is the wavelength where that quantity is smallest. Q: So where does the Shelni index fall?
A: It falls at 4573.39 angstrom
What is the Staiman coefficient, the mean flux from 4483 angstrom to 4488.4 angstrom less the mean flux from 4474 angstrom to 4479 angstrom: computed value -15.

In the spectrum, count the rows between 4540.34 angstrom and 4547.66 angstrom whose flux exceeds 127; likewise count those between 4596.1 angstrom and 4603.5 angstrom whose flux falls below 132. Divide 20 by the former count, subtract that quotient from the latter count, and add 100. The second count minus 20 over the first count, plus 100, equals 103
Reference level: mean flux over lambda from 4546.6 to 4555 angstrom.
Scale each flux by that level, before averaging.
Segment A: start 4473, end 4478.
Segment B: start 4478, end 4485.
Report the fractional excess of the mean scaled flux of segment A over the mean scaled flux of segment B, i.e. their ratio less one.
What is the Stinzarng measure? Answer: 0.13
